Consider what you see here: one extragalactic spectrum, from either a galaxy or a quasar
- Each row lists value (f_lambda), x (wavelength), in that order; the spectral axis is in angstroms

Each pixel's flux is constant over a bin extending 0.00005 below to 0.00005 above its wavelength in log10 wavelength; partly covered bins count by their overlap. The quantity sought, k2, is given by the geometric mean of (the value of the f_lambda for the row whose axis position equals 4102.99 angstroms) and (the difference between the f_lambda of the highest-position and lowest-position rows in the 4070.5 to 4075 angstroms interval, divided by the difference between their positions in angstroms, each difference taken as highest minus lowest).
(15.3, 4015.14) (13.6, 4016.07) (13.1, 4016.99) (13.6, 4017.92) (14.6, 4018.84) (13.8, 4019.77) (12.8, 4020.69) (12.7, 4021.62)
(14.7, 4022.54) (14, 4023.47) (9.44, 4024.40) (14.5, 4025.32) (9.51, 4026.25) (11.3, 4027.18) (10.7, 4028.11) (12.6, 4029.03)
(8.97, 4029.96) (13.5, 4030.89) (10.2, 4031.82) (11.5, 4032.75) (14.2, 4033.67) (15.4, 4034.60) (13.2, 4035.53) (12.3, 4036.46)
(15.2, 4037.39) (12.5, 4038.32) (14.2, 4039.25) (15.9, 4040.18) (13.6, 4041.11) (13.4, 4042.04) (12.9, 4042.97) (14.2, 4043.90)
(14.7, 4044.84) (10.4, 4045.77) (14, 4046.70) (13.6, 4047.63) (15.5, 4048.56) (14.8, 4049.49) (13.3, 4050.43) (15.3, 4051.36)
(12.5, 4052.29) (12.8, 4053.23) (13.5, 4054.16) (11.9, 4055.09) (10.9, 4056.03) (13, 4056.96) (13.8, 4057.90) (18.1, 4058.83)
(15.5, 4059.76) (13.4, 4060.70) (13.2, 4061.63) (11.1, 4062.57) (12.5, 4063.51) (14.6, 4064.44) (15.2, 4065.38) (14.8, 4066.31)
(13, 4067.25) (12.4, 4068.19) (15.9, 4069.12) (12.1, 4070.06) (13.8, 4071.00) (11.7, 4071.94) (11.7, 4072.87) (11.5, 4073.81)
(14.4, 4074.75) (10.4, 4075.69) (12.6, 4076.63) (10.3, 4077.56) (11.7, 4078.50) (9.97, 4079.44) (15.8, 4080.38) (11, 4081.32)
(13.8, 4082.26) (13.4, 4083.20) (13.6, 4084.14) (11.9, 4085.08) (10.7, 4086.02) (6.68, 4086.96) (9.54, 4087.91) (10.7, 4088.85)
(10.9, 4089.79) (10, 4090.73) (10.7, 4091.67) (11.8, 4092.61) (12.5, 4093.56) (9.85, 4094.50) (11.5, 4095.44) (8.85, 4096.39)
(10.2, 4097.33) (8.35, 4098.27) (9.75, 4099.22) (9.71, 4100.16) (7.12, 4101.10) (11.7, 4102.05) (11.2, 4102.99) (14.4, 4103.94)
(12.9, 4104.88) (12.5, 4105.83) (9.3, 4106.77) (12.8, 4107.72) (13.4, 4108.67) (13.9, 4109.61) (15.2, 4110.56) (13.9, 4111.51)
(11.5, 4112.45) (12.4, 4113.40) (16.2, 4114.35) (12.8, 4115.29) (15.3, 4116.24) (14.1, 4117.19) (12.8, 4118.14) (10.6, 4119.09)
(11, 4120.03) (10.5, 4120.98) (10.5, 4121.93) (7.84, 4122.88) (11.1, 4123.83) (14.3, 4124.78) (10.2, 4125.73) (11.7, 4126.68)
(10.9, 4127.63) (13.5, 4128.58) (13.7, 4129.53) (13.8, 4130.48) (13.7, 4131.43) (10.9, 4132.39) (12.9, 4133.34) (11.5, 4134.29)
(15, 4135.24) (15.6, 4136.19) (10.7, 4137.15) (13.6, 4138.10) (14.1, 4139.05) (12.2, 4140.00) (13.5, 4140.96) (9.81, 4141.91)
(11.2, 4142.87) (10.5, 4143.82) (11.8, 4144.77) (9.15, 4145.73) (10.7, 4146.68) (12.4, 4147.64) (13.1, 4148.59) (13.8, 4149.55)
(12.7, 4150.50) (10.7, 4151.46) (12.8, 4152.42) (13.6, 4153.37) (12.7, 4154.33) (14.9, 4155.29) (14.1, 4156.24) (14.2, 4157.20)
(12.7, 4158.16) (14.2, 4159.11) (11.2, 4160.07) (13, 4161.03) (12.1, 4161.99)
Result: 1.34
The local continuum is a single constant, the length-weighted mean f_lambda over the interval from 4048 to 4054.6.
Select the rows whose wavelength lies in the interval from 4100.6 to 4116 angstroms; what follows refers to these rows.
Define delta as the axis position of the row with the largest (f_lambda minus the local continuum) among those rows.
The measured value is 4114.35 angstroms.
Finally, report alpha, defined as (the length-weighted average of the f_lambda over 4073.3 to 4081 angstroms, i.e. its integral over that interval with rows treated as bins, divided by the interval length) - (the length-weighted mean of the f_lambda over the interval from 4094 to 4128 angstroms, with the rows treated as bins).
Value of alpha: 0.4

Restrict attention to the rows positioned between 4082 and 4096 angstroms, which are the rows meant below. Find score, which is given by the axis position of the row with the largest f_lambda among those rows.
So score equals 4082.26 angstroms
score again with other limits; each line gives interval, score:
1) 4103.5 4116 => 4114.35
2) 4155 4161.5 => 4155.29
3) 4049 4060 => 4058.83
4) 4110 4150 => 4114.35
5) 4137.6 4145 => 4139.05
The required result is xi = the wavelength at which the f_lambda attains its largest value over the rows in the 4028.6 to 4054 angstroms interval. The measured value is 4040.18 angstroms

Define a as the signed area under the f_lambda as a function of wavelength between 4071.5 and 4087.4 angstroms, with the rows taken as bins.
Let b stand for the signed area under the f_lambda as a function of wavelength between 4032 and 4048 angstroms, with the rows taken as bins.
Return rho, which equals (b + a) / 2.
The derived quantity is 203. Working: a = 188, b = 217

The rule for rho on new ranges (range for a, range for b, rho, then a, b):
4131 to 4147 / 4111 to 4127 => 195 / 195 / 195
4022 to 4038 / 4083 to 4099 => 184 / 199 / 169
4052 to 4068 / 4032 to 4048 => 216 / 216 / 217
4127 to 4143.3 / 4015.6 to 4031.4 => 203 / 208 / 198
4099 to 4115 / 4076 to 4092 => 189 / 196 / 182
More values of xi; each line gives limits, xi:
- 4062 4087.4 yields 4069.12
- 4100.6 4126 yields 4114.35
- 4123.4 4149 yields 4136.19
